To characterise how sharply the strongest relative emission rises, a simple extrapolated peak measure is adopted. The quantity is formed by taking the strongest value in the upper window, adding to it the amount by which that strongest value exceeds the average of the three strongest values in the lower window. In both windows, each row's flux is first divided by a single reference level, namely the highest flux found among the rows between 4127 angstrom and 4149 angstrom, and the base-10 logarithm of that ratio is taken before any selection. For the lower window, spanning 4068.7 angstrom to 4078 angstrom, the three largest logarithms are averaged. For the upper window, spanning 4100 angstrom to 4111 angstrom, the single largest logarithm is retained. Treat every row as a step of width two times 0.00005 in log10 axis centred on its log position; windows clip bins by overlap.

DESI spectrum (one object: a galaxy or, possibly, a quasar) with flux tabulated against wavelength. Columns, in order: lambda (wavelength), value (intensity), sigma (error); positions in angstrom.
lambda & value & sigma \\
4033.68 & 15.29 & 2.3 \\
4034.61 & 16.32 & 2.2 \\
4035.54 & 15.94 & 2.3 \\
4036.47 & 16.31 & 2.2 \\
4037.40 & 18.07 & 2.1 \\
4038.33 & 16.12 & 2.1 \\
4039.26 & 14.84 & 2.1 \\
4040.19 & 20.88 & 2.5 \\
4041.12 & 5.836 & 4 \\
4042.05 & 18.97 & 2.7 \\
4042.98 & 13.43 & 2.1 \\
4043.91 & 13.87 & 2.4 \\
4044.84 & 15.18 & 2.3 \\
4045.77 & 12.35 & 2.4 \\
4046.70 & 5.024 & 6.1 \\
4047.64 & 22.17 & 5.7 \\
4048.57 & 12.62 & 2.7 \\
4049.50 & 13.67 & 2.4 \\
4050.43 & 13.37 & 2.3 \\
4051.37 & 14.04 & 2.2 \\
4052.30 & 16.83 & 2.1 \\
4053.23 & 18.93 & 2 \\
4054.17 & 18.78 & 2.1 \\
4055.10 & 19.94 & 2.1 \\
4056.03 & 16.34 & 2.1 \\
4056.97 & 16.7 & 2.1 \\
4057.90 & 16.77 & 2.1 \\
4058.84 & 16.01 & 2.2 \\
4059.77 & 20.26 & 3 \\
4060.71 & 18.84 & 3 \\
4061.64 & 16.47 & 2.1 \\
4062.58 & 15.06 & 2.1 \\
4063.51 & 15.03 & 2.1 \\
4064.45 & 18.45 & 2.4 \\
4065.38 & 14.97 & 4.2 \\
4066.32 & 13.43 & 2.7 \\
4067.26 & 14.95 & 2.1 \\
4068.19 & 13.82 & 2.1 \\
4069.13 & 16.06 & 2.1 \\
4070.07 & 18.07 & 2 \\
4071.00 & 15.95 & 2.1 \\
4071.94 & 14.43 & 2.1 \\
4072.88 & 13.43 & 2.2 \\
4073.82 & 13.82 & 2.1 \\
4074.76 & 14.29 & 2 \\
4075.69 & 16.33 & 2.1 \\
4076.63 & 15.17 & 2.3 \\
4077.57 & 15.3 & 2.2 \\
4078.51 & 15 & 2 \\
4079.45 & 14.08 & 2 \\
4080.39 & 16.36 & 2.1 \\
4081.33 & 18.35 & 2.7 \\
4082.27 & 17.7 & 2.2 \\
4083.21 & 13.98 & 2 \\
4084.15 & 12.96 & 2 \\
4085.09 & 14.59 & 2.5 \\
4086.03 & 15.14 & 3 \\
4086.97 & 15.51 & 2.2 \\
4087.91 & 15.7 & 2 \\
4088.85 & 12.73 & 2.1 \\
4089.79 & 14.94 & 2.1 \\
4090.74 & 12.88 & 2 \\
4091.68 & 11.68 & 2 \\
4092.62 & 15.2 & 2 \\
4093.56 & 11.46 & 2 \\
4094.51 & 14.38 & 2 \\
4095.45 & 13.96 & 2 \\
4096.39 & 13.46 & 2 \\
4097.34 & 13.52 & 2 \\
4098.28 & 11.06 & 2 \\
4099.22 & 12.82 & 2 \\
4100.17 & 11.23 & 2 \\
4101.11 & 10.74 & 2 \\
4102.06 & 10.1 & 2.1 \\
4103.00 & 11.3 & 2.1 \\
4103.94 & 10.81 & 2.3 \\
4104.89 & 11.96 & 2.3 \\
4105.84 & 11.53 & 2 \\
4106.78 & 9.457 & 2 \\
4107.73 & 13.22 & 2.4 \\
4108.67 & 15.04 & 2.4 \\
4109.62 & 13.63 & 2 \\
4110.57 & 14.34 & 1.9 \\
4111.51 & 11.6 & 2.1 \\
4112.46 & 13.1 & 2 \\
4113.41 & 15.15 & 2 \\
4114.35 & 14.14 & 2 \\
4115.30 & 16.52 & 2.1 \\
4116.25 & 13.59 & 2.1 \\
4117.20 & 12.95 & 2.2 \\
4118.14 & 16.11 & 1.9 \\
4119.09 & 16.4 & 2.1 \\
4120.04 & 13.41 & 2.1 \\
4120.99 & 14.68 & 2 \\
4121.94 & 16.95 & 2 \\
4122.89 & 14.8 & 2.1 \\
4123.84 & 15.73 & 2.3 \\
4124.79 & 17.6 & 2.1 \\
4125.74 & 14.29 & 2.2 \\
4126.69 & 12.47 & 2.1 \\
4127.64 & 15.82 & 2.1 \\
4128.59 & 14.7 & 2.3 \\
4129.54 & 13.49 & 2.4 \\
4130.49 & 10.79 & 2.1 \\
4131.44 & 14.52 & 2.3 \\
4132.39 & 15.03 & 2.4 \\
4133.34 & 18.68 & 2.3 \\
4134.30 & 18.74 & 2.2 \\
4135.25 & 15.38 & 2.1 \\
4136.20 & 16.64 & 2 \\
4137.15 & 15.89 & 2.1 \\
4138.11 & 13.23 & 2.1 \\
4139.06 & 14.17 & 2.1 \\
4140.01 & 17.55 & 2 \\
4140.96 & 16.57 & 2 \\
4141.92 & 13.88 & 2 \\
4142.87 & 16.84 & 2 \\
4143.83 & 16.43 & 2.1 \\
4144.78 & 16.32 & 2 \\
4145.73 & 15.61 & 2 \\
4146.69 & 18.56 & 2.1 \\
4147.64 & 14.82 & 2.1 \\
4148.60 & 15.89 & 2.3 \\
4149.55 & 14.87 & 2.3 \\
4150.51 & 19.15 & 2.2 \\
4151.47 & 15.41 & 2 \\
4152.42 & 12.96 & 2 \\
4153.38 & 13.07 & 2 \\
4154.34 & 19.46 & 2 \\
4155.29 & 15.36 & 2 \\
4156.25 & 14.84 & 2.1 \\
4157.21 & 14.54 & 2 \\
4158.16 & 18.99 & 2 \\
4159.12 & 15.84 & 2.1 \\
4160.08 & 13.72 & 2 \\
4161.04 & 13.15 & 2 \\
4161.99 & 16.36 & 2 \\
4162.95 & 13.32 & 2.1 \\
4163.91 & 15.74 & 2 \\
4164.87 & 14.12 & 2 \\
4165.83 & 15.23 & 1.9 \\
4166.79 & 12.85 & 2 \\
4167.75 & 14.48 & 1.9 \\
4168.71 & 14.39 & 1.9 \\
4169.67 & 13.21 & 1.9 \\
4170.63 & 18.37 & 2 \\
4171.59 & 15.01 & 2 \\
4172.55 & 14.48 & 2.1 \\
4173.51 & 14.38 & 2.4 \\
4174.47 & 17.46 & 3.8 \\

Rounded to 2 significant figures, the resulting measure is -0.14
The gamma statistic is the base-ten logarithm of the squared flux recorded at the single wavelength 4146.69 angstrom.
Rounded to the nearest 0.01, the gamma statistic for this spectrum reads 2.54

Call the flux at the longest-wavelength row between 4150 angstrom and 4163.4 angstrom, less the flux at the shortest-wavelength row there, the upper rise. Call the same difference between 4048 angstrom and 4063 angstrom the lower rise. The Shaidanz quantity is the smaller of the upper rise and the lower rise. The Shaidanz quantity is -5.8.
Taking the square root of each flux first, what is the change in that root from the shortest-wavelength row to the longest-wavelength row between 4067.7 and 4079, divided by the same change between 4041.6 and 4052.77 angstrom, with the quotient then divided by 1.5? -0.4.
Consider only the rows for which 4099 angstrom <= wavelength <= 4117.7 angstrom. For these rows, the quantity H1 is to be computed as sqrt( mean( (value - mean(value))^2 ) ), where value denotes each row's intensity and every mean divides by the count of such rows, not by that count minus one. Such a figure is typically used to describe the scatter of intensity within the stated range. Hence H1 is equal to 1.8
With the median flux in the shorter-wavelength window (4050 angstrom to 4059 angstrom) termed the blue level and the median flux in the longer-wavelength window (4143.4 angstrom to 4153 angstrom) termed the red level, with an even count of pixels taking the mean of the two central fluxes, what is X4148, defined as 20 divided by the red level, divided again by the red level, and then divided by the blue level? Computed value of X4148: 0.0048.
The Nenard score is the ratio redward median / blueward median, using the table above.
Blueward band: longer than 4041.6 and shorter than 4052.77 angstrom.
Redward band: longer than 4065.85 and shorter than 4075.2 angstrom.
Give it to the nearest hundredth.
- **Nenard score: 1.04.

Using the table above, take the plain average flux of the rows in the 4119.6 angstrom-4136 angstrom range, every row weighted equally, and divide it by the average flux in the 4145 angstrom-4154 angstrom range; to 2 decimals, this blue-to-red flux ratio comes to 0.97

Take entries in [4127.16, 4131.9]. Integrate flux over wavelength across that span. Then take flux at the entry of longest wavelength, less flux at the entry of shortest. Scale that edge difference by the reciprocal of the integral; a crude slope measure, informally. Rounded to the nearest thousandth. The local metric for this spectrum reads -0.020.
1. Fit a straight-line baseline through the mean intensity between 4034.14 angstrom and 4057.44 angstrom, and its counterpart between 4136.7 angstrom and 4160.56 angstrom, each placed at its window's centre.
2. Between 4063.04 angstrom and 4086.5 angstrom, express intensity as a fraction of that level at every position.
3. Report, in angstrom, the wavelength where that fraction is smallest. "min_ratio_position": 4084.15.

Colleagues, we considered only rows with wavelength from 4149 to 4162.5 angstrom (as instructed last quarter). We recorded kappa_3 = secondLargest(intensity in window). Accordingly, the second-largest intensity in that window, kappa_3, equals 19.15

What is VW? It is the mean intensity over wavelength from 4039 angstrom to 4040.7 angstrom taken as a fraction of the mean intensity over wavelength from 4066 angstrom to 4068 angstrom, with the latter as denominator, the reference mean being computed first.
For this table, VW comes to 1.26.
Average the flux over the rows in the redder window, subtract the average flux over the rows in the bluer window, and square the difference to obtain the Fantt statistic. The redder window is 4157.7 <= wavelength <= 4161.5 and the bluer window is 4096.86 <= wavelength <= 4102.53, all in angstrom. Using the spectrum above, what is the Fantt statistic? 15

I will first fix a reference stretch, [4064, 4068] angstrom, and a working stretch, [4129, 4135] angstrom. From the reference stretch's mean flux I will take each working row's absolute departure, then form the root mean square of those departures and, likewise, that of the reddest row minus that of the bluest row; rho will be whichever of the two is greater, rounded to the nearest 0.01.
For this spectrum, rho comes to 2.82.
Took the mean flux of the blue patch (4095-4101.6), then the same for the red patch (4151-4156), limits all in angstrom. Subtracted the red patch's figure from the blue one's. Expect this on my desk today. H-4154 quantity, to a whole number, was -3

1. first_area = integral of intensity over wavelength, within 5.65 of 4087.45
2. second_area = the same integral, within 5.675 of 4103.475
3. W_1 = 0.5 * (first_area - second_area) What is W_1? 16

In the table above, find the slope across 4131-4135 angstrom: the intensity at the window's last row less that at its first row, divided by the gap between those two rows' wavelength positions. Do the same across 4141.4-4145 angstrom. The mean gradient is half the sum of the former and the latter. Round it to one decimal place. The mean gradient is 1.2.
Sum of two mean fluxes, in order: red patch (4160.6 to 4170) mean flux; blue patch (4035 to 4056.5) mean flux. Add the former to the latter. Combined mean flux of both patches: 29.7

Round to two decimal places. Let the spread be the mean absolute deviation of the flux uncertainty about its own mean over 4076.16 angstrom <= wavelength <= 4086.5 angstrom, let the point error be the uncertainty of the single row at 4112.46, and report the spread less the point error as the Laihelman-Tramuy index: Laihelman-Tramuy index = -1.74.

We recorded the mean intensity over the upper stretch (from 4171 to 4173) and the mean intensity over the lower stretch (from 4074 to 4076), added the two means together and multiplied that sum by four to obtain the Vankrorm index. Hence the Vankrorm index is 120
